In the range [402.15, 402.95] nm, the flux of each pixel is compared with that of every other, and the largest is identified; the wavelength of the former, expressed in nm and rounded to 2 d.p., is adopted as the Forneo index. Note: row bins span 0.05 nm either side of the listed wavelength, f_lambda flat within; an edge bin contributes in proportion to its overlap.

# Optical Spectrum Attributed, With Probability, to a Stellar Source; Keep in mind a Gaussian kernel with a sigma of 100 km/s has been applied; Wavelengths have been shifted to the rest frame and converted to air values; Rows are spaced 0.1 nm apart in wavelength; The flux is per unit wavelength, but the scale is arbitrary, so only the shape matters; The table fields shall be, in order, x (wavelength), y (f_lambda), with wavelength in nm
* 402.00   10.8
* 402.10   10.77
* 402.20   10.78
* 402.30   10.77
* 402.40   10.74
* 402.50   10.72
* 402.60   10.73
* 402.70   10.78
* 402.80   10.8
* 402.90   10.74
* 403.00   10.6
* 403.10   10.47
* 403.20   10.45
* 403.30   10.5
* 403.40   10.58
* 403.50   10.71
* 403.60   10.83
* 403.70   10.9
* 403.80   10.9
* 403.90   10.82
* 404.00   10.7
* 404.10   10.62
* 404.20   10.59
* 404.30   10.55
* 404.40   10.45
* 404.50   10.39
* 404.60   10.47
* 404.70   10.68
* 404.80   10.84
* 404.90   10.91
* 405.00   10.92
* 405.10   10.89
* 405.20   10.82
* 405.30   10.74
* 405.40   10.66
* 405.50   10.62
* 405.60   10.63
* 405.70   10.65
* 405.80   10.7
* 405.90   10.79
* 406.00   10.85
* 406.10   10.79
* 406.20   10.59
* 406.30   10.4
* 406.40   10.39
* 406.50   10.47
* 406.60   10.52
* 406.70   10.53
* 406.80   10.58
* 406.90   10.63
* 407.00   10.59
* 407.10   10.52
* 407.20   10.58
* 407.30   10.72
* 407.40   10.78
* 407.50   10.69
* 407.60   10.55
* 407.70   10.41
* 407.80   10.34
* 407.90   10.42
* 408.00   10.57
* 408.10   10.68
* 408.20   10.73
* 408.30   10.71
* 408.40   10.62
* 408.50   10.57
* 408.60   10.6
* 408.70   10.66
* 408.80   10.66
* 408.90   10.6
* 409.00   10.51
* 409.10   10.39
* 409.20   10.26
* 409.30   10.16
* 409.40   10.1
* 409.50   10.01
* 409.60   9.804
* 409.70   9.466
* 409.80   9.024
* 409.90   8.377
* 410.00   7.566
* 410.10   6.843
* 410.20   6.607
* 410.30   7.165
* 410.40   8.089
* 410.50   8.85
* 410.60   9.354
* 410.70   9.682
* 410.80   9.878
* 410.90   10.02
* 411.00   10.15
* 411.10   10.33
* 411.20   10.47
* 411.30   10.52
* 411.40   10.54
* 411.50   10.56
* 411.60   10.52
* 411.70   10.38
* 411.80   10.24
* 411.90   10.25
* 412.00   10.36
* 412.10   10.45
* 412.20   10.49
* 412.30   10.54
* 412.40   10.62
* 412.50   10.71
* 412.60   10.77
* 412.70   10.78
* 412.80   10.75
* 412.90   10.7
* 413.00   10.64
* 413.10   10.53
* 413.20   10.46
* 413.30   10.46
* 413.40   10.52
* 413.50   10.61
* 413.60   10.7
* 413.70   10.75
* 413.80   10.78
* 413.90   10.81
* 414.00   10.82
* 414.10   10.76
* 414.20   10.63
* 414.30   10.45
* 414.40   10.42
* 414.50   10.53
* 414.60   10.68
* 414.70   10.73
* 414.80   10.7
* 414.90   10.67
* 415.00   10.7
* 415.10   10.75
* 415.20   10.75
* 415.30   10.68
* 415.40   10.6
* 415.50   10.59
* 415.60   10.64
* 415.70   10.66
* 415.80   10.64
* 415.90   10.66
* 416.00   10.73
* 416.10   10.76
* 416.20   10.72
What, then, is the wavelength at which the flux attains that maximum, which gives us 402.80 nm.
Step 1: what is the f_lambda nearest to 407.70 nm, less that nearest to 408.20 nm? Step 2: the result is -0.32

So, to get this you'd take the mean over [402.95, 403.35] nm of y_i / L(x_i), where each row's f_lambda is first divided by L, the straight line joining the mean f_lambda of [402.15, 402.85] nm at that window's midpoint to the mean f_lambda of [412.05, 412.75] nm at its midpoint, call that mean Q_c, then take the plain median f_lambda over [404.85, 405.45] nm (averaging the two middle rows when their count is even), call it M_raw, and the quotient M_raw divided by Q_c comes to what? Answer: 11.1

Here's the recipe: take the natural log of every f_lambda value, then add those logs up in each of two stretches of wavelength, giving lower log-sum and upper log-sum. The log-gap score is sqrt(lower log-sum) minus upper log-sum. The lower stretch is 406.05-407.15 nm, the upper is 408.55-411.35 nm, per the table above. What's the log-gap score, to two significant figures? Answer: -58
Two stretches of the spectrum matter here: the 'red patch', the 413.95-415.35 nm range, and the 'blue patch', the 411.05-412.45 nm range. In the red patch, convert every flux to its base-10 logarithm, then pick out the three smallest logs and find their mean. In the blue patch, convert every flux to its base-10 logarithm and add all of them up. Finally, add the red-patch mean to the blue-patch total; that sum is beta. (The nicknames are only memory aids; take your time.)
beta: 15.3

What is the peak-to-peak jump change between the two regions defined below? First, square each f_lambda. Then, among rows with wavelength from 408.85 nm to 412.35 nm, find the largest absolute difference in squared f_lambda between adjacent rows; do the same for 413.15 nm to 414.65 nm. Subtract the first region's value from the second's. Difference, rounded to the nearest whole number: -10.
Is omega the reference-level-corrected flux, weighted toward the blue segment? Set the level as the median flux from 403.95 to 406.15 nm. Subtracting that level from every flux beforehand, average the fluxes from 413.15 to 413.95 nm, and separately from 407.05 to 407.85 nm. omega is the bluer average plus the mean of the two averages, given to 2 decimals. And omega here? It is -0.20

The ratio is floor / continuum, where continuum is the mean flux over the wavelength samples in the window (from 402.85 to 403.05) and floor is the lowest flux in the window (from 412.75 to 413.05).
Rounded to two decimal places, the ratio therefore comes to 1.00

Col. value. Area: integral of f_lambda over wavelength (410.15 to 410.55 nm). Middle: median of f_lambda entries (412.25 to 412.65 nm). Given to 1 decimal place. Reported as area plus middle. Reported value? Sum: 13.7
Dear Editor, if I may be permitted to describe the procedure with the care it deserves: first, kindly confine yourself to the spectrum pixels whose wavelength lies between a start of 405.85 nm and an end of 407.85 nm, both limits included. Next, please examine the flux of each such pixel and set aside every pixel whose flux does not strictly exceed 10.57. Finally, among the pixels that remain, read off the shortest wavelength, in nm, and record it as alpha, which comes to 405.90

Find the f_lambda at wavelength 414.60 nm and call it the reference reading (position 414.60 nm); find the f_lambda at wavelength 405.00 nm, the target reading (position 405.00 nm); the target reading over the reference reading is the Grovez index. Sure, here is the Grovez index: 1.02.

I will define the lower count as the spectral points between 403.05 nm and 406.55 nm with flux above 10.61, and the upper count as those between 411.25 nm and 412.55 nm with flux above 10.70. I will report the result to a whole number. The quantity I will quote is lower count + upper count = 23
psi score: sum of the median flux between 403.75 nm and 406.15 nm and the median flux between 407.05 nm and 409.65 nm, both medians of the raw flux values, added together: 21.27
